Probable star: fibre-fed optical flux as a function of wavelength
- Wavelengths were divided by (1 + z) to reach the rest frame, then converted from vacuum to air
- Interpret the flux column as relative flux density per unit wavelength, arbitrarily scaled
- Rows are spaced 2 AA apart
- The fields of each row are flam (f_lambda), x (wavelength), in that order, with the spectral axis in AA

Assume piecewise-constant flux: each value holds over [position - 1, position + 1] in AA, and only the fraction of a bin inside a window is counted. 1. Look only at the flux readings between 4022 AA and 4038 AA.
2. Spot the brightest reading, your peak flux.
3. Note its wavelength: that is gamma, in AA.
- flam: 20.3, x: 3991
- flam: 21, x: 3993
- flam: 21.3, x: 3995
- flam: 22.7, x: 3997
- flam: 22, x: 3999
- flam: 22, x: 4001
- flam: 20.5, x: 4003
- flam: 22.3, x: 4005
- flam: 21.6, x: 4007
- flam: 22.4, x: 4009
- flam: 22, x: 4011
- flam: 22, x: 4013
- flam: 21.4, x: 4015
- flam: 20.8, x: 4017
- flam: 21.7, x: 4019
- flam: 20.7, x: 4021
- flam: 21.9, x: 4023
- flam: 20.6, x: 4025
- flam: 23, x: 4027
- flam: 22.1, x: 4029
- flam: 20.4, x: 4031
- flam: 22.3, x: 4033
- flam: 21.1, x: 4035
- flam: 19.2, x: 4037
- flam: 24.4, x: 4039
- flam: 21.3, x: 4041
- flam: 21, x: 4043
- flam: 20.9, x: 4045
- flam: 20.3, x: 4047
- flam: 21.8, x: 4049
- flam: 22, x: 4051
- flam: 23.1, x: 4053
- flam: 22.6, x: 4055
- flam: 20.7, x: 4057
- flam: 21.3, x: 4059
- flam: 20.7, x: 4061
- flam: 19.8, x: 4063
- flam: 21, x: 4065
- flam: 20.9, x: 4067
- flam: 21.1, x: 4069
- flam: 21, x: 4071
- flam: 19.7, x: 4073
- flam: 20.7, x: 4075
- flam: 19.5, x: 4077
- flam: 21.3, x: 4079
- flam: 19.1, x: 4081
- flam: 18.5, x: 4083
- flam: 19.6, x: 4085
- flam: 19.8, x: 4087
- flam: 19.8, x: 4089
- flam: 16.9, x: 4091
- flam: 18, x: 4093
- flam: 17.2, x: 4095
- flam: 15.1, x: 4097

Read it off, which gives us 4027 AA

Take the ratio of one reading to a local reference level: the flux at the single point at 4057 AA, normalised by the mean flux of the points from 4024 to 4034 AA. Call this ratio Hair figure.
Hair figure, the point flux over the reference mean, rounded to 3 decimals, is 0.955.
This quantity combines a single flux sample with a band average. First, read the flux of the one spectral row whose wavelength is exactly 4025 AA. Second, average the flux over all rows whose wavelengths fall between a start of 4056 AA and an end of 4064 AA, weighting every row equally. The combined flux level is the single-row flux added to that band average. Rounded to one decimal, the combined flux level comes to 41.2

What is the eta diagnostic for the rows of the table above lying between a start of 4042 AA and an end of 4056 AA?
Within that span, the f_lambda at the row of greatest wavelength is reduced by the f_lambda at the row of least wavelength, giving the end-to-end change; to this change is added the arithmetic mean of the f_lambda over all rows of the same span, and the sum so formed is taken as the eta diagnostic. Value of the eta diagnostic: 23.3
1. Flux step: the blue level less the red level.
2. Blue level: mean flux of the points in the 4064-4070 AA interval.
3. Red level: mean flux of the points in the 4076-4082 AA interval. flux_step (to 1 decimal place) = 1.0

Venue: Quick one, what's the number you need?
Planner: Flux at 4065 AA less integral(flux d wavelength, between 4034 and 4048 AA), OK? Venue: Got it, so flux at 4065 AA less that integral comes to -275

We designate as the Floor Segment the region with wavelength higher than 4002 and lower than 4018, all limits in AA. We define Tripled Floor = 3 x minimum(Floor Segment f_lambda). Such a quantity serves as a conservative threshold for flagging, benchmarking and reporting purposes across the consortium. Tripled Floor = 61.5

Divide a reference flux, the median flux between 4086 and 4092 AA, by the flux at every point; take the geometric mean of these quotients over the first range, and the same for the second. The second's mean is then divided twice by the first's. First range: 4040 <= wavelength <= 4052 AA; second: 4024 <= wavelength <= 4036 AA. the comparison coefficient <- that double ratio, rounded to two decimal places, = 1.05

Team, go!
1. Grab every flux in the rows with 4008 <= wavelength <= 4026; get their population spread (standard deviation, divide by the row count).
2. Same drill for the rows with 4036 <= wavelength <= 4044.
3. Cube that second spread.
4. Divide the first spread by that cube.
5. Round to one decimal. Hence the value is 0.1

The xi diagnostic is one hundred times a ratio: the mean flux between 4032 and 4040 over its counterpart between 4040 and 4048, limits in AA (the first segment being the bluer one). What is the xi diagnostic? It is 104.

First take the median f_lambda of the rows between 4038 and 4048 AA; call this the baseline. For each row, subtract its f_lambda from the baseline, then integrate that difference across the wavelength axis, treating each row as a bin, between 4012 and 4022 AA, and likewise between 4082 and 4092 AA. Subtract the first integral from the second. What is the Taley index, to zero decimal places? 24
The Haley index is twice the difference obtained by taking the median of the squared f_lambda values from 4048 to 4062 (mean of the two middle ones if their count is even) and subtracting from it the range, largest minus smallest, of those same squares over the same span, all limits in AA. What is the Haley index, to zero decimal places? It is 740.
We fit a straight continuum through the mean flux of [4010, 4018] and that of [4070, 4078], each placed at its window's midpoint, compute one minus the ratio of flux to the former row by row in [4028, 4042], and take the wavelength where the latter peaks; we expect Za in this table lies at 4037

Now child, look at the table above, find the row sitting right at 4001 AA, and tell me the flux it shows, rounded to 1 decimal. 22.0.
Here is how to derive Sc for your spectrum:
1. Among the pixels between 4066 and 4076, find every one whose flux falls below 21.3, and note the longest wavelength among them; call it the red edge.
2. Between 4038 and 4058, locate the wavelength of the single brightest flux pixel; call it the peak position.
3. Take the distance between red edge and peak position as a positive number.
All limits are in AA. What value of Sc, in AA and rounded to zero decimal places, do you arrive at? 36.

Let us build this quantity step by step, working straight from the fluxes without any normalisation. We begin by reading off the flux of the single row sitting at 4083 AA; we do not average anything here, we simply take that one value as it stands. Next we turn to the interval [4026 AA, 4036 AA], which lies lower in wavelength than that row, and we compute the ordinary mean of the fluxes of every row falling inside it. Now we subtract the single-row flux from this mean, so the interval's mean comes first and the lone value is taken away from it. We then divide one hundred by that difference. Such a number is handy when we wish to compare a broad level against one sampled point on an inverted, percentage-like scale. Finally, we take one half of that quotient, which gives 15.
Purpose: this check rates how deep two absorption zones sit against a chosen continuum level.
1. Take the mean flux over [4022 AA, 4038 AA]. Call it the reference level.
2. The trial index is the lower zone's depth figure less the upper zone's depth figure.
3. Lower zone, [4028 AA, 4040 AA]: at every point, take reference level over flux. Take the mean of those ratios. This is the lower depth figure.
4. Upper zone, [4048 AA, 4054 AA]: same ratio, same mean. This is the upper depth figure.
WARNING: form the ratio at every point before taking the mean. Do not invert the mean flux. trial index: 0.037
